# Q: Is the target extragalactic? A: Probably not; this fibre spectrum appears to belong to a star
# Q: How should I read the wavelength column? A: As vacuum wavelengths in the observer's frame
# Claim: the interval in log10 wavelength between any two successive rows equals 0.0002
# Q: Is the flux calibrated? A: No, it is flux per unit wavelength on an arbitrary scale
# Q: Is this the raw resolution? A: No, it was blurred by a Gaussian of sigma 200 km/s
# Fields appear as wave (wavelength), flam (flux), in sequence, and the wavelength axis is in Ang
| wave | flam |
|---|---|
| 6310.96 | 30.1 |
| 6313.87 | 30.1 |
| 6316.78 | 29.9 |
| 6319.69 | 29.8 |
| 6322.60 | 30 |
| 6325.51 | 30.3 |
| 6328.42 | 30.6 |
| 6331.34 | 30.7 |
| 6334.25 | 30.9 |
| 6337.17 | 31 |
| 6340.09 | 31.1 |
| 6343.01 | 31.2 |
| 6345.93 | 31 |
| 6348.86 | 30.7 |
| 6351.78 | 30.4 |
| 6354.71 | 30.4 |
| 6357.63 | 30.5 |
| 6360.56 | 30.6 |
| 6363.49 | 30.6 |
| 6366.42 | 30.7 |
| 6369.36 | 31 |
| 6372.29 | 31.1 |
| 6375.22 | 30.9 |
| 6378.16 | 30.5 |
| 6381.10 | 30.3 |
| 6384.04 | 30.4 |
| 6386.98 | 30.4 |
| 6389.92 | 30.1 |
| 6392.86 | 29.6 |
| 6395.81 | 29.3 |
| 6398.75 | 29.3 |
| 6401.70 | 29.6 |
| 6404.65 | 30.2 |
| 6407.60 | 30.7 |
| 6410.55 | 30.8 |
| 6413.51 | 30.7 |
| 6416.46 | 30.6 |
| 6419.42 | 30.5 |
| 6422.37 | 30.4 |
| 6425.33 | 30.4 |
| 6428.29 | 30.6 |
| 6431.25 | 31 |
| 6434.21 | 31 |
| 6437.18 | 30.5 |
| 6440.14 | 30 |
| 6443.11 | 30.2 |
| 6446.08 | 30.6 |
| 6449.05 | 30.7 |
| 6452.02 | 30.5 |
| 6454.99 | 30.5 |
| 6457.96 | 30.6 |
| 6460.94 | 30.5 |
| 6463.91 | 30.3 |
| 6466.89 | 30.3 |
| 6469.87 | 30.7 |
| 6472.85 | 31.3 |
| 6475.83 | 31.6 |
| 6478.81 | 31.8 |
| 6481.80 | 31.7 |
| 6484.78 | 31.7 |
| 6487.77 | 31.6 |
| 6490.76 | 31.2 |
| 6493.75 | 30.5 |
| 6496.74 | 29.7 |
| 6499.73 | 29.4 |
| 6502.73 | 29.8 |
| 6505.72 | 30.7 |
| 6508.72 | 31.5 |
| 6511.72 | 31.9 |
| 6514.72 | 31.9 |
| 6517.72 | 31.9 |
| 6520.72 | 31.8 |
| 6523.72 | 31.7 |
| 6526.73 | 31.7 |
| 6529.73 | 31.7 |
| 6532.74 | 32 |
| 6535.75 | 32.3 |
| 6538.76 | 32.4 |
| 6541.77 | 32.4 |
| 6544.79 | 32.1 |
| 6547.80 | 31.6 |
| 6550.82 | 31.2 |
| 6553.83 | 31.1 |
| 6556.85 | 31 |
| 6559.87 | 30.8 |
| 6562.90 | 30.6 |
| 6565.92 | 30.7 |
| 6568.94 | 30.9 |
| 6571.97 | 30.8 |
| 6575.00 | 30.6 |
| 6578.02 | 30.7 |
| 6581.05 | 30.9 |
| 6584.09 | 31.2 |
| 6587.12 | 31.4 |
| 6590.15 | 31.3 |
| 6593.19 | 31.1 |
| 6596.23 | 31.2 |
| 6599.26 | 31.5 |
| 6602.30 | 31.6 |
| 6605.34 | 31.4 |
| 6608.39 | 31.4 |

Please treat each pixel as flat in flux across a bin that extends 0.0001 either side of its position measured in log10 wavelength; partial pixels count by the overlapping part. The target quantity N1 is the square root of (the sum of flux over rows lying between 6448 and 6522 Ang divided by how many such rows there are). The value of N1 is 5.56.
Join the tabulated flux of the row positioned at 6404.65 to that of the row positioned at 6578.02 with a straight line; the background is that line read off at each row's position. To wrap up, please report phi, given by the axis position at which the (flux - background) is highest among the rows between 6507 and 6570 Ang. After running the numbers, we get 6538.76 Ang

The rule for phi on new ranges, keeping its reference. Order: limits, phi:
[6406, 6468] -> 6431.25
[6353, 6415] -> 6372.29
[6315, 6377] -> 6343.01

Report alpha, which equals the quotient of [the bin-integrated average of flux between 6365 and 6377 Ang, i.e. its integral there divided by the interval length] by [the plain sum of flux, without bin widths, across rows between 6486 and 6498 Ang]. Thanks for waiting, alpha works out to 0.251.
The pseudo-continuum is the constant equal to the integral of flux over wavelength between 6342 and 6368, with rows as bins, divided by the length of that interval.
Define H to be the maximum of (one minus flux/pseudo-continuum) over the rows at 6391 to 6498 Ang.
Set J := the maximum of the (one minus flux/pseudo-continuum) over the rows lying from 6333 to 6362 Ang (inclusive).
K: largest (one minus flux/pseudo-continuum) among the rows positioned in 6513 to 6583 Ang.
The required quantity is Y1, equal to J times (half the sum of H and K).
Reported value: 0.0002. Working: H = 0.044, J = 0.009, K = 0.002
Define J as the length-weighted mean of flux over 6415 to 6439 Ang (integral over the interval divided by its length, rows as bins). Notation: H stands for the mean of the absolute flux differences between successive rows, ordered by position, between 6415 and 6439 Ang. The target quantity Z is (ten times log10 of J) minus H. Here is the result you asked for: 14.7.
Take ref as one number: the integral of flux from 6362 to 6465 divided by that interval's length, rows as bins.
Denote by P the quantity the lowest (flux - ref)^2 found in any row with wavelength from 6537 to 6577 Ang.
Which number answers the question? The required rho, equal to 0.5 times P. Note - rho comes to 0.0141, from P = 0.028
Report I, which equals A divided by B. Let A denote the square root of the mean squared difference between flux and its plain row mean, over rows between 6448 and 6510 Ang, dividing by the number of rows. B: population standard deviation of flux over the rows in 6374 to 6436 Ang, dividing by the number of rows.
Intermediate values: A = 0.69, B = 0.50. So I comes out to 1.4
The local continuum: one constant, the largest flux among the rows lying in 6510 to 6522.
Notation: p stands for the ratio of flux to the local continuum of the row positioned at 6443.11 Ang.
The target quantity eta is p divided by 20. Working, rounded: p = 0.947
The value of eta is 0.0473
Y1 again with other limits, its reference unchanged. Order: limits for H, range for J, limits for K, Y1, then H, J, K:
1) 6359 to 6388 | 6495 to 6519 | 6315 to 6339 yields 0.0008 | 0.012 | 0.041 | 0.028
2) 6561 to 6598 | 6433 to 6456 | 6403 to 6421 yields 0.0002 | 0.002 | 0.022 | 0.015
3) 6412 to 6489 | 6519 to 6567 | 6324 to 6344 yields 0.0000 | 0.022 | 0.002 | 0.012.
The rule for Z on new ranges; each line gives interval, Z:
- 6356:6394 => 14.7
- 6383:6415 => 14.5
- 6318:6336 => 14.6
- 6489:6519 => 14.4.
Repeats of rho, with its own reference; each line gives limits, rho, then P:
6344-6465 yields 0.0005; 0.001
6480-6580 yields 0.0023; 0.005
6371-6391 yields 0.0005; 0.001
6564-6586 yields 0.0141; 0.028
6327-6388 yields 0.0005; 0.001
